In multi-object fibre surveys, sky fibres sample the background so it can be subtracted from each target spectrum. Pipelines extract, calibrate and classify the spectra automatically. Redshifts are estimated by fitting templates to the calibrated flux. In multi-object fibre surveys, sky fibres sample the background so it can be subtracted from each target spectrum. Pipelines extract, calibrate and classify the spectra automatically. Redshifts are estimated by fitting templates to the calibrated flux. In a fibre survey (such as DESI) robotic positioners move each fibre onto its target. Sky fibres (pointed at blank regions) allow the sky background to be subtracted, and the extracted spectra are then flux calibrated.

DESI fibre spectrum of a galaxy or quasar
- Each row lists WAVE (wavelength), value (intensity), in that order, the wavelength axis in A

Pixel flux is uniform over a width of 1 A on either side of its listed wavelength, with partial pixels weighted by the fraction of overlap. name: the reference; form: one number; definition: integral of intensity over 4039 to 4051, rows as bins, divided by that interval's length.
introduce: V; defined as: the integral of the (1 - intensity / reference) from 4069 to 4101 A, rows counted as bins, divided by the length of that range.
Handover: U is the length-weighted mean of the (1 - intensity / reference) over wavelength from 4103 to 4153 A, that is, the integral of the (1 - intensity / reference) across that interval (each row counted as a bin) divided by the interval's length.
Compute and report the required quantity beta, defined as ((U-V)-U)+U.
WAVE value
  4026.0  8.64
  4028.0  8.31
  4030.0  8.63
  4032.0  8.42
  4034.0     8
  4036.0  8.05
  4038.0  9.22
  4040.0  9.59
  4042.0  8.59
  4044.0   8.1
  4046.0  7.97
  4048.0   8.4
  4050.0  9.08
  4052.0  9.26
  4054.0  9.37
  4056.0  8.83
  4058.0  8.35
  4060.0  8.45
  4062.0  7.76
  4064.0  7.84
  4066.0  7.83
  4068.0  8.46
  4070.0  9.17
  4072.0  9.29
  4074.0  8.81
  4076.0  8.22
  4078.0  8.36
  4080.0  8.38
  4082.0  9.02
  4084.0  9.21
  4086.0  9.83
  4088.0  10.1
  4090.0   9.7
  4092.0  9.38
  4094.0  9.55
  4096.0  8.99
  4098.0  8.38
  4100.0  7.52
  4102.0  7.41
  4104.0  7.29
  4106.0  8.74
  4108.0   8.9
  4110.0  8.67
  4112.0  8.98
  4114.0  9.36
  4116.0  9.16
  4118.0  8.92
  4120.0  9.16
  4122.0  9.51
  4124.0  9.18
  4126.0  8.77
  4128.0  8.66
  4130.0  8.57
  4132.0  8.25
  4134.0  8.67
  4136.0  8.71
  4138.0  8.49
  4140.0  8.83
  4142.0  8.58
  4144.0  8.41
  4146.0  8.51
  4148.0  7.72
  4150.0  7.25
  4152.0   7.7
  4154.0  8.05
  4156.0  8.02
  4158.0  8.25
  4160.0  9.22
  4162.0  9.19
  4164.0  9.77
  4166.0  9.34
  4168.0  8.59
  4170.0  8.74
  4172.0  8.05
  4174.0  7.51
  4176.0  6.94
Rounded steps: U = 0.003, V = -0.043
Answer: 0.046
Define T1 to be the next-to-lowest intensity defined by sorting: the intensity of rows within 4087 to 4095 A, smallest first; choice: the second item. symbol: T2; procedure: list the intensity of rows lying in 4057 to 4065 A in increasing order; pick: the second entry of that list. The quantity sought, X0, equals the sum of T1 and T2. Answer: 17.39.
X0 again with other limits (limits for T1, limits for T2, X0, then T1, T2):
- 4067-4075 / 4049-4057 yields 17.89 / 8.81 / 9.08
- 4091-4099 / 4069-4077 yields 17.80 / 8.99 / 8.81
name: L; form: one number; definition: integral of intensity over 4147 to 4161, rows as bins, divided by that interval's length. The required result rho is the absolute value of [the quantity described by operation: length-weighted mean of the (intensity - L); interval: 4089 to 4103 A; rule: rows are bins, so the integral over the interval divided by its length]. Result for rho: 0.67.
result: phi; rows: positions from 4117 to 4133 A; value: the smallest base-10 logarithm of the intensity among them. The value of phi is 0.916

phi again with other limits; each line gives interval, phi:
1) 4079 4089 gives 0.923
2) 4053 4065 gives 0.890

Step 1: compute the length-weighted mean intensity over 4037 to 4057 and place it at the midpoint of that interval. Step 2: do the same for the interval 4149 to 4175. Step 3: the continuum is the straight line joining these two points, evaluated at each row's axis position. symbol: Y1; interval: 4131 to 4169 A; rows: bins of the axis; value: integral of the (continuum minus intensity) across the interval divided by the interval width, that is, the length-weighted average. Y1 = -0.02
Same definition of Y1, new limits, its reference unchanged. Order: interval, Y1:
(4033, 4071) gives 0.28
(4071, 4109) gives -0.10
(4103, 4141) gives -0.20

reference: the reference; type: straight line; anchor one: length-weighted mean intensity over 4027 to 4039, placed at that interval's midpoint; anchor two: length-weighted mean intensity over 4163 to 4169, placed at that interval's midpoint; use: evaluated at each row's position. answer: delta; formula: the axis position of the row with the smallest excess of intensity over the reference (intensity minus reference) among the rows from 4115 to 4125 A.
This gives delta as 4118.0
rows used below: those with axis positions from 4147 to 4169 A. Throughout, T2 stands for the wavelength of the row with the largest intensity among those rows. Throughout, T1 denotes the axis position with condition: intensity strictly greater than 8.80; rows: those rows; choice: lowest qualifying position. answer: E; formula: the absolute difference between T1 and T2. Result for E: 4 A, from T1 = 4160.0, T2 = 4164.0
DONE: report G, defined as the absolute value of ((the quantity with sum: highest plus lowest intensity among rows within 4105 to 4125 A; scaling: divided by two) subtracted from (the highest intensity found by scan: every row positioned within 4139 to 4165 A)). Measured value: 0.7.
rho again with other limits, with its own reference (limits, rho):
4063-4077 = 0.49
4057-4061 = 0.37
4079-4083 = 0.67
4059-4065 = 0.01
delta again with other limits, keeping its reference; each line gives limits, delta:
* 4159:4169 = 4168.0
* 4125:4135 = 4132.0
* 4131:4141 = 4132.0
